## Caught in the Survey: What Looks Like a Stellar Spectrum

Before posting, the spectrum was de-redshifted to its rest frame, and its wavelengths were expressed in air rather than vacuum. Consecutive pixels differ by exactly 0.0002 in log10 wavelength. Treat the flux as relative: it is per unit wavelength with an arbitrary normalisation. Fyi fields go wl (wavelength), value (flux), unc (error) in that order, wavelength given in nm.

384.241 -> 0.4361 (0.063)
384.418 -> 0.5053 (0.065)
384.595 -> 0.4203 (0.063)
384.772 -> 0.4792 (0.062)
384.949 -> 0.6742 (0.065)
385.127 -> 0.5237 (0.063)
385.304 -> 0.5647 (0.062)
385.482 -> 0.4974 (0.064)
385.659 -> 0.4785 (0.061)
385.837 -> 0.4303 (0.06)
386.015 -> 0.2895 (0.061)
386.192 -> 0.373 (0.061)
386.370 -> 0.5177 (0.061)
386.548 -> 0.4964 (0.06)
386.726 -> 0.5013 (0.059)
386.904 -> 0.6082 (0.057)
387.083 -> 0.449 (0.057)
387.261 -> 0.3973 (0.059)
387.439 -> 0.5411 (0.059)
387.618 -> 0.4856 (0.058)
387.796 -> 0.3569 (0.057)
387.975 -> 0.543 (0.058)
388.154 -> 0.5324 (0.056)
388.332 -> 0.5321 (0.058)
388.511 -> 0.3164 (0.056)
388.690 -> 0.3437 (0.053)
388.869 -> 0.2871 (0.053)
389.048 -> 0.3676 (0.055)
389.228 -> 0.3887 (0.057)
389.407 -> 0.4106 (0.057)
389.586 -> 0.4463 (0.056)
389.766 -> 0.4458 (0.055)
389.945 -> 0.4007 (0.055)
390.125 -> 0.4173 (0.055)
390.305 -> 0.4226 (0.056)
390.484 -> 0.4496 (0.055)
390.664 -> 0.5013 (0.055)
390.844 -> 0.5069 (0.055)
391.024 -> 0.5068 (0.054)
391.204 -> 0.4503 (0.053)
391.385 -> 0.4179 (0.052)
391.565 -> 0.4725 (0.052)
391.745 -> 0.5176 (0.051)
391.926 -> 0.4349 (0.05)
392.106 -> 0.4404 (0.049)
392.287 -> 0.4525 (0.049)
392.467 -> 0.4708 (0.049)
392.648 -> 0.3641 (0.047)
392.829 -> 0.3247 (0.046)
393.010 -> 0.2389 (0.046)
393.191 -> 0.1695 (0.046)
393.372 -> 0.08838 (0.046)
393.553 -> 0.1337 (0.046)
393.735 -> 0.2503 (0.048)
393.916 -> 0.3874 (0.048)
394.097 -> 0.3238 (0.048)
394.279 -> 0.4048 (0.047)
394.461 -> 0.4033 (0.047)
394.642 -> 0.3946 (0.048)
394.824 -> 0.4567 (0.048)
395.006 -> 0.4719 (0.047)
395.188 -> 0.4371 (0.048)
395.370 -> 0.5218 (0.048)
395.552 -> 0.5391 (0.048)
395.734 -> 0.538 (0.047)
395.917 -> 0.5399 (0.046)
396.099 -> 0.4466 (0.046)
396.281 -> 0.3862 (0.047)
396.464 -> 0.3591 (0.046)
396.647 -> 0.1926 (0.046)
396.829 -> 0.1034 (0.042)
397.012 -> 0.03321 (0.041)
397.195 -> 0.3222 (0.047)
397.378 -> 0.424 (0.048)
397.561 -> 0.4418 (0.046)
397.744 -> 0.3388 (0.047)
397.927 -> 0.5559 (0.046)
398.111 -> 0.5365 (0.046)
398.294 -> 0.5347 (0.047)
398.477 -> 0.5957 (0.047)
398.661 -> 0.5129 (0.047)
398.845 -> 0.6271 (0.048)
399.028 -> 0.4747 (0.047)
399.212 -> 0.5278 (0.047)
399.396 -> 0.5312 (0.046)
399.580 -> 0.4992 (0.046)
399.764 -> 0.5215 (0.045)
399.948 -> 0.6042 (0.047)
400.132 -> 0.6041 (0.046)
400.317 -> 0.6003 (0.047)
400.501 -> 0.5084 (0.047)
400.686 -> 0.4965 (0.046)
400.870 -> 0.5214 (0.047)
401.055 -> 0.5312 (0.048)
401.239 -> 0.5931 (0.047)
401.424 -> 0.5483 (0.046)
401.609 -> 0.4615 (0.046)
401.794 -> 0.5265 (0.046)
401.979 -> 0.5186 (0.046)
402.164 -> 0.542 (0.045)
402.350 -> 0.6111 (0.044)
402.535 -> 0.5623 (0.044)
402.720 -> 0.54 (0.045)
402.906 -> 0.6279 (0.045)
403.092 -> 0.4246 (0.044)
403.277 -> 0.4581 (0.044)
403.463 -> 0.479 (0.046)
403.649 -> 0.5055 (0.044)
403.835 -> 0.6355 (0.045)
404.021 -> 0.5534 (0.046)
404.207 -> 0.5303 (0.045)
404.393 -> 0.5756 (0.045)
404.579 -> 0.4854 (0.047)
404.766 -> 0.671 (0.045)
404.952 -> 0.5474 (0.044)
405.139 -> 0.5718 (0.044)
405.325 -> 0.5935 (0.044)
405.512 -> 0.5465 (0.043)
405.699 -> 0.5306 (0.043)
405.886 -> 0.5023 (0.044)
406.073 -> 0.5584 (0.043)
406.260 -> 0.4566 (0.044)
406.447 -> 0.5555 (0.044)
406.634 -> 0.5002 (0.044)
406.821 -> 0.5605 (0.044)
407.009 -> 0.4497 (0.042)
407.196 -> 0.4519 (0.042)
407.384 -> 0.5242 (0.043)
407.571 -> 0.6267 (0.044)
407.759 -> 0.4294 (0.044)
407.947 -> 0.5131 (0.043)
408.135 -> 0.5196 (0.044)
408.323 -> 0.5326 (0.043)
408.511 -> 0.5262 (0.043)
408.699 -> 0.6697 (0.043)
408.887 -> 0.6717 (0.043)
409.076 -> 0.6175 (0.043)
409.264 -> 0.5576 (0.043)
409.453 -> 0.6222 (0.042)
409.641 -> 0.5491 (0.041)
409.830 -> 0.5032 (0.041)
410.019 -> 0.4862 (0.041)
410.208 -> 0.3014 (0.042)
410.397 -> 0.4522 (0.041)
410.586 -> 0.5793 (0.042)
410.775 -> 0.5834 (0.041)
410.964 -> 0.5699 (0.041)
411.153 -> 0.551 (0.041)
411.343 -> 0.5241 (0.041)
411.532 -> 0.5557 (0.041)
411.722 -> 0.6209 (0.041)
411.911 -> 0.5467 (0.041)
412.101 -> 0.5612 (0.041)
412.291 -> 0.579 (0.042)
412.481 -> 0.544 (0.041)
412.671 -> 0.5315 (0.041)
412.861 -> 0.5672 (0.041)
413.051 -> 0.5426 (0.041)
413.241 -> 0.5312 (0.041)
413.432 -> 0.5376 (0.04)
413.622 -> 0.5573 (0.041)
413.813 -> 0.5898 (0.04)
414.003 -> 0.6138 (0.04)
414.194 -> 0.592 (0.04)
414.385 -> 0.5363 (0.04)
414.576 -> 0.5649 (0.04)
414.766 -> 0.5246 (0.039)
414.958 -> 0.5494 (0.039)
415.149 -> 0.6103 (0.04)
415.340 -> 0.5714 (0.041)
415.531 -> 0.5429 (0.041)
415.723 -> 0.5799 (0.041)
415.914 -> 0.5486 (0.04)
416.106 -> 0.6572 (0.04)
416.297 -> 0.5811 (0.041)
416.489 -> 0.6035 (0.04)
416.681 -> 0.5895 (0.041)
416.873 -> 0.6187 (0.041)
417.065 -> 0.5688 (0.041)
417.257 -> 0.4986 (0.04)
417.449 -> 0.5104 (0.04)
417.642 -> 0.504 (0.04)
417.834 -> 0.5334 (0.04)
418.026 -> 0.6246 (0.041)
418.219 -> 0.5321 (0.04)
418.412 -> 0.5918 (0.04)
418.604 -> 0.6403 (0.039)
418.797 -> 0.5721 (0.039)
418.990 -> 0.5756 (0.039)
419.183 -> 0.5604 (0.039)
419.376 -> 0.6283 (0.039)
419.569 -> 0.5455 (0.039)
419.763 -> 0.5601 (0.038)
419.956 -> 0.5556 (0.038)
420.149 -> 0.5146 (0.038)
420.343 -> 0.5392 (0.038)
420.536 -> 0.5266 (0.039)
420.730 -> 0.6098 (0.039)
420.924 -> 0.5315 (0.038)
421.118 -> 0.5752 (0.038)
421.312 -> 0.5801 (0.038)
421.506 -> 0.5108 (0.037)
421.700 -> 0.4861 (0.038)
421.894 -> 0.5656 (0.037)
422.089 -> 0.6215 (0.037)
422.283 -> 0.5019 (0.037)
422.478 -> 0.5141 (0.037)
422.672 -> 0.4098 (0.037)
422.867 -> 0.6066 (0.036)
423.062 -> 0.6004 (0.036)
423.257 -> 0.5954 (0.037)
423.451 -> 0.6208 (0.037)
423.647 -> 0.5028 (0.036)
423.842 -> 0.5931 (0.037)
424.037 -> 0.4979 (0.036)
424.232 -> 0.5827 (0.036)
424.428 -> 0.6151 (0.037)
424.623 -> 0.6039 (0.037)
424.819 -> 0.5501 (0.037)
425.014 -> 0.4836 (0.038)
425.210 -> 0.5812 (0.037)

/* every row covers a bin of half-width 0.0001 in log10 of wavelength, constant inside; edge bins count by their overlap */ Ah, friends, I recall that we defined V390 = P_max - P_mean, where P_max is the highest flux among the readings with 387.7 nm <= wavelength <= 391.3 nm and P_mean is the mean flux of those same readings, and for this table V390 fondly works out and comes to 0.11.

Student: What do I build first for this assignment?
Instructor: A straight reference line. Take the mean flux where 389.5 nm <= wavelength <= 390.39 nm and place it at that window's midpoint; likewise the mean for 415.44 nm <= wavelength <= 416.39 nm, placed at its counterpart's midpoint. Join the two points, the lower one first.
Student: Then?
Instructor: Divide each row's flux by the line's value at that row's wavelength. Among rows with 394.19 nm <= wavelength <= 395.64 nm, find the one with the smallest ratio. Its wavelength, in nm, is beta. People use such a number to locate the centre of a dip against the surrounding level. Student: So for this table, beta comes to 394.642 nm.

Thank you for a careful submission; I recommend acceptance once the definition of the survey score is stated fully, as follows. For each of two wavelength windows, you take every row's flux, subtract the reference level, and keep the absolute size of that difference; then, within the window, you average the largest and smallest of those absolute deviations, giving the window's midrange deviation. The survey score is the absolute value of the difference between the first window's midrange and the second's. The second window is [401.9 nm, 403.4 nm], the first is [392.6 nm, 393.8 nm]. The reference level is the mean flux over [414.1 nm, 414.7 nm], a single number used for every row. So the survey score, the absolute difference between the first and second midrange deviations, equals 0.267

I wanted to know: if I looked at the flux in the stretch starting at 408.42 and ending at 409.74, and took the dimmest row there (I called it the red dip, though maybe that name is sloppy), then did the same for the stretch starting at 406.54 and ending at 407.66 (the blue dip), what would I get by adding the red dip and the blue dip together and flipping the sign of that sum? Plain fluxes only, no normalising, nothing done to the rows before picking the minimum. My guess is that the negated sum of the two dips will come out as -0.98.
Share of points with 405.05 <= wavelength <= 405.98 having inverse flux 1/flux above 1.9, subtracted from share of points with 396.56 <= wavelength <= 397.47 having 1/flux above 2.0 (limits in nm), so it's 0.80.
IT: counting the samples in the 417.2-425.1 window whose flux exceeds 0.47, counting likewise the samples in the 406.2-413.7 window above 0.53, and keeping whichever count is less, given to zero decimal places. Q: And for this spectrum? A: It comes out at 26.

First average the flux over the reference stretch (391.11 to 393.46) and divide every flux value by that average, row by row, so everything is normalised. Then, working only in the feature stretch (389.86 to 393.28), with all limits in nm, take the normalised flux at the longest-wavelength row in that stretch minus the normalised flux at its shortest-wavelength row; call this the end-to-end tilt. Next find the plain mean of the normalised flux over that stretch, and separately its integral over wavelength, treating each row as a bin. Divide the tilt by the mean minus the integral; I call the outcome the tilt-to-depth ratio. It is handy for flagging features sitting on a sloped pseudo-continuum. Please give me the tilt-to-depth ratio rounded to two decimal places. 0.23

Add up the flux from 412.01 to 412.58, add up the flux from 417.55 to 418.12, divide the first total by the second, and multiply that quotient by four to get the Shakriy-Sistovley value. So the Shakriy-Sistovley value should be 4.05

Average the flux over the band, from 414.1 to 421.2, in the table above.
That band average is 0.57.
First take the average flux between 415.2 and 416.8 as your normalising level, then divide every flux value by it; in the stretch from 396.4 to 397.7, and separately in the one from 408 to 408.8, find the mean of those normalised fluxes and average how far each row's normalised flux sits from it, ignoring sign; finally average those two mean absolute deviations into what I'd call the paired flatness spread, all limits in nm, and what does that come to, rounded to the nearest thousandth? 0.162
